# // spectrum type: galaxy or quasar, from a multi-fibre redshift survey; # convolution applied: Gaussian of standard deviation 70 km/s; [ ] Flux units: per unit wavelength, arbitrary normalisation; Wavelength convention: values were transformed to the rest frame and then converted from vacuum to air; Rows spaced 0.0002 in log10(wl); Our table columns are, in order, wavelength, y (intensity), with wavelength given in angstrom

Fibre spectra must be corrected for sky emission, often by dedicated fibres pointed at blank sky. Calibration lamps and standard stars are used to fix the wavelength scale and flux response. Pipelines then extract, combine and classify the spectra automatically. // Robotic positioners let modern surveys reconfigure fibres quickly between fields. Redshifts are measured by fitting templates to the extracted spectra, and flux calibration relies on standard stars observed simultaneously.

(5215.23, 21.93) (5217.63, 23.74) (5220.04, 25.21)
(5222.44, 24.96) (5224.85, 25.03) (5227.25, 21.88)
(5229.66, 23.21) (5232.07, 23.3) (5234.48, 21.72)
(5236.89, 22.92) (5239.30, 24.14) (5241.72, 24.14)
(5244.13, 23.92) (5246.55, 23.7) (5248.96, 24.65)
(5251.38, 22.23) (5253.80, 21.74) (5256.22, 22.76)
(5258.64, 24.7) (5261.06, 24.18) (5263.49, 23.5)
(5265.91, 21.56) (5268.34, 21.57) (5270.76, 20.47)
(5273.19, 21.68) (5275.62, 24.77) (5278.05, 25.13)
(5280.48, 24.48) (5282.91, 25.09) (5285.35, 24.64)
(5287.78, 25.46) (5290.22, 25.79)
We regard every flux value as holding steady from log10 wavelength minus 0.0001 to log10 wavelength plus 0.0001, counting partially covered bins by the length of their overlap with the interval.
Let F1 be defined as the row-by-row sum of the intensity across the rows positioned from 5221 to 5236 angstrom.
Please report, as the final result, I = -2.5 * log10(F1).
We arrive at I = -5.4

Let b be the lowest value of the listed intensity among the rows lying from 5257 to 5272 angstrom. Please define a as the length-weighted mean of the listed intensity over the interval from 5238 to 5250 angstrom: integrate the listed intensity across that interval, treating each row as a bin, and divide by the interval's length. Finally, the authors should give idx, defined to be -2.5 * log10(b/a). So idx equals 0.18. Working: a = 24.1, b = 20.47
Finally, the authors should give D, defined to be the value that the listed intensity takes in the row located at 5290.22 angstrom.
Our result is 25.79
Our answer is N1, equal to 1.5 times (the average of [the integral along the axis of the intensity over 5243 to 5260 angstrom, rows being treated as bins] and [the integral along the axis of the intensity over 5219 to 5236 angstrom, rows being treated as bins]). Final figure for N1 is 599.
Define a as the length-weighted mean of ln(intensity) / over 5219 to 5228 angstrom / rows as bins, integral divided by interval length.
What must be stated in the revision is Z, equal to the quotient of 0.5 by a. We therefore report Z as 0.157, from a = 3.19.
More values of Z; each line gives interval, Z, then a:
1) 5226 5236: 0.160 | 3.12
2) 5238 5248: 0.157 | 3.18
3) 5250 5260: 0.160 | 3.13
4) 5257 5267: 0.158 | 3.16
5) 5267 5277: 0.162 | 3.10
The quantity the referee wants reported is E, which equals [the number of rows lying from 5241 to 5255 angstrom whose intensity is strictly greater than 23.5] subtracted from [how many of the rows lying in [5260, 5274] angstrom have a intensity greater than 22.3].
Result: -2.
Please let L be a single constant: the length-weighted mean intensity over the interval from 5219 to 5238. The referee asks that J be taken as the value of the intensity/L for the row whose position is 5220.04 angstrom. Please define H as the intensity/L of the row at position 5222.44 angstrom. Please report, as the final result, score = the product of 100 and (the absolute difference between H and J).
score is 1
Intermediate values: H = 1.06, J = 1.07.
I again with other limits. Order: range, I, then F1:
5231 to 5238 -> -4.6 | 68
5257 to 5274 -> -5.5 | 158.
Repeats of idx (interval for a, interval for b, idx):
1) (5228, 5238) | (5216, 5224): -0.05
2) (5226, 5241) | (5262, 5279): 0.12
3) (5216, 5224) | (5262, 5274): 0.19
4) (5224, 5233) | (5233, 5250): 0.08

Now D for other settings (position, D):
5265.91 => 21.56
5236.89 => 22.92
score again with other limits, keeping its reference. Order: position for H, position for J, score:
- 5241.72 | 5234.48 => 10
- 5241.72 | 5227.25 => 10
